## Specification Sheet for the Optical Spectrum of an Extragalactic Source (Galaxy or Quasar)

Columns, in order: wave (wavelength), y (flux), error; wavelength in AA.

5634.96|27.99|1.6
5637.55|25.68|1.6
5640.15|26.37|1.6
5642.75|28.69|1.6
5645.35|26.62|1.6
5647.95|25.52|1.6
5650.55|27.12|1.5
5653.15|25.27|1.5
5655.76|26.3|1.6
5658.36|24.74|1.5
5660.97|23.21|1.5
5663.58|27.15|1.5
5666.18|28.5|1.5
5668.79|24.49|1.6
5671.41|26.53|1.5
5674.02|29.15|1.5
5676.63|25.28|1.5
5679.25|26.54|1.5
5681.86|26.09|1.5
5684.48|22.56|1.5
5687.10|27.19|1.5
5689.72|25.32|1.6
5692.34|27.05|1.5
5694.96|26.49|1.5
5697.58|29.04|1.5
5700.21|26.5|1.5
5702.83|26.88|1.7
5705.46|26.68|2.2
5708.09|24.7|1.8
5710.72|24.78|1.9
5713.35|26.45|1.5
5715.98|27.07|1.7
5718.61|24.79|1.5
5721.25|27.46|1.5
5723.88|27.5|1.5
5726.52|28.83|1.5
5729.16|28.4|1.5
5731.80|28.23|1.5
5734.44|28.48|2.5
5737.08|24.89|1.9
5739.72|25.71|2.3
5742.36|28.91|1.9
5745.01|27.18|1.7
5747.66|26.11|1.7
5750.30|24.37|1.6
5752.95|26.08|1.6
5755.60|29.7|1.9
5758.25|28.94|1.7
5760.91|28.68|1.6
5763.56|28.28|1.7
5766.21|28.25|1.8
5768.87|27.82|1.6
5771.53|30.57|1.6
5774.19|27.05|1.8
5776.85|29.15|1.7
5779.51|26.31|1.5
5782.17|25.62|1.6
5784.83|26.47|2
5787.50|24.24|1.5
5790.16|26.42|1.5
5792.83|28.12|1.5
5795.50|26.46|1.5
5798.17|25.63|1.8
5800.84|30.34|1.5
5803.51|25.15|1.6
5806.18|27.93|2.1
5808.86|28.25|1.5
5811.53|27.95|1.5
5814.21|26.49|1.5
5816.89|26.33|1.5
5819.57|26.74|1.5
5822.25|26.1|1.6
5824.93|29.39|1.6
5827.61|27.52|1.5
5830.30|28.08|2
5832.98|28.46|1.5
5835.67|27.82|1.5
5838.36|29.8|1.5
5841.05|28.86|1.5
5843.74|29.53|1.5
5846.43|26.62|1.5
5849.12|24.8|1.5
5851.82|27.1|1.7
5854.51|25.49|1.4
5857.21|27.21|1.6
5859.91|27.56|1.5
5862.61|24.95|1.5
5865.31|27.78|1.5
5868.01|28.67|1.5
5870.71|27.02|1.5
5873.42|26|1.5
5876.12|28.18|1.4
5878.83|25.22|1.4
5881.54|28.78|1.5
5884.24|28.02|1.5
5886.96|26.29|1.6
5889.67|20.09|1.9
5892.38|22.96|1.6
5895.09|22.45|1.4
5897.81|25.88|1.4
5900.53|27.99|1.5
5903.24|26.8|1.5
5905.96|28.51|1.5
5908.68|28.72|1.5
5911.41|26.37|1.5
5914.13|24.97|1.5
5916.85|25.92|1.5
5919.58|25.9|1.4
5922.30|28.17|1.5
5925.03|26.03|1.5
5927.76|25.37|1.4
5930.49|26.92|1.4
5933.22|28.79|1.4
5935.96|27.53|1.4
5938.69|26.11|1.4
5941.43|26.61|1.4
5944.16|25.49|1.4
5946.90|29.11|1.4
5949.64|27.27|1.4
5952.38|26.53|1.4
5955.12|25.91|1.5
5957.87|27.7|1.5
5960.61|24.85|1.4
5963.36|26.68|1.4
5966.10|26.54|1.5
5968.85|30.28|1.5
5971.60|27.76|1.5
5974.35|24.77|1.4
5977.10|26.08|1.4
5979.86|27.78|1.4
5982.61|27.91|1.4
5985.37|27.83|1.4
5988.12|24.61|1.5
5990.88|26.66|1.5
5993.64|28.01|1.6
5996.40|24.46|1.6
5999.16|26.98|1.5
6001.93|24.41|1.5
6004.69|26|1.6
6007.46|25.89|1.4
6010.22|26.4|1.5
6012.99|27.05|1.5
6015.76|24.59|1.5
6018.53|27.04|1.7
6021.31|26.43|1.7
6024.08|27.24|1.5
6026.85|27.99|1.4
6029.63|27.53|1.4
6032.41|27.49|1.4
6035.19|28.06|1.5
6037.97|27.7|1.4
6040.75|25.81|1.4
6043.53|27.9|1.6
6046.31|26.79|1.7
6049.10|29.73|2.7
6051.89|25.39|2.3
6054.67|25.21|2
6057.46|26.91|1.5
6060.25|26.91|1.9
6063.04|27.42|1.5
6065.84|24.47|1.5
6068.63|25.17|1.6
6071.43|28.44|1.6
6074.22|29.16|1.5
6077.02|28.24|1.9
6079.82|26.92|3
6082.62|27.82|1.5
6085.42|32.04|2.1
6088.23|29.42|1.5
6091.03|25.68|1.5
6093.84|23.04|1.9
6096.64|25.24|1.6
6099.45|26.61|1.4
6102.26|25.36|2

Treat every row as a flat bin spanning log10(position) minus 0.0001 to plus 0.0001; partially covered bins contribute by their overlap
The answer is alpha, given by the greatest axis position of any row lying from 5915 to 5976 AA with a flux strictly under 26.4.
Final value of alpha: 5974.35 AA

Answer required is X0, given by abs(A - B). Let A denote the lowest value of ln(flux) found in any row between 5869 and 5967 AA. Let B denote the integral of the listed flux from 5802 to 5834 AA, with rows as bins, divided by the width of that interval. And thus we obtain 24.4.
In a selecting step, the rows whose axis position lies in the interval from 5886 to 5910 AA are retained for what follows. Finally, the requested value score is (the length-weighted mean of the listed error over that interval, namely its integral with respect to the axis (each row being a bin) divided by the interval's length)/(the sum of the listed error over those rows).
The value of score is 0.11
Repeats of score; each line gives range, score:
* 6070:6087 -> 0.17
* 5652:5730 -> 0.03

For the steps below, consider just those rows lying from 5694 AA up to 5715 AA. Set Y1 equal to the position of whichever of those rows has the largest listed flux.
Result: 5697.58 AA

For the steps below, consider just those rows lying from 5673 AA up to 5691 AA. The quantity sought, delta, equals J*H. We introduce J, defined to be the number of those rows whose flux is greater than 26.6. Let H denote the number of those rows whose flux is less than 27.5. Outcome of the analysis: 12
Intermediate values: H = 6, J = 2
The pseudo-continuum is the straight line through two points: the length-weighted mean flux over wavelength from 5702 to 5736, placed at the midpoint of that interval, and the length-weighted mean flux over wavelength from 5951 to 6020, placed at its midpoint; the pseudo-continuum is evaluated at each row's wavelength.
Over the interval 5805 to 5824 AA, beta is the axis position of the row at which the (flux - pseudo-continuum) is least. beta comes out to 5822.25 AA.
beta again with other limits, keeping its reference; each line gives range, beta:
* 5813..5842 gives 5822.25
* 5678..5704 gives 5684.48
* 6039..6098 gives 6093.84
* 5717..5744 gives 5718.61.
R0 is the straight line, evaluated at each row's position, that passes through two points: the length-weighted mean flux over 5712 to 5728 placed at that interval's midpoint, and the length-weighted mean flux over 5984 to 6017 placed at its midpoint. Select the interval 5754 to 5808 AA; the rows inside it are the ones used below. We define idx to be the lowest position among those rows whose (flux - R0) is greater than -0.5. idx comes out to 5755.60 AA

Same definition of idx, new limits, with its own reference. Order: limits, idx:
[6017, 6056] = 6018.53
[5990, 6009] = 5990.88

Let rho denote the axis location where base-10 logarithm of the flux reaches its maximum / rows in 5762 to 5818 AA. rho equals 5771.53 AA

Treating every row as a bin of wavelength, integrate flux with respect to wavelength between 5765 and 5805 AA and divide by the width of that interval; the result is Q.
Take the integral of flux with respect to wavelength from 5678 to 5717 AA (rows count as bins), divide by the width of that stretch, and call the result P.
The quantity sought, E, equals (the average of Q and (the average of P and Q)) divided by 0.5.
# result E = 53.9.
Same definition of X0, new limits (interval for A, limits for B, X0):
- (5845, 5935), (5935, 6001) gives 23.8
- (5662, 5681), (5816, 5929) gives 23.6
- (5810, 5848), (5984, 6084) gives 23.5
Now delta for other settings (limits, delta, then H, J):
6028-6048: 18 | 3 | 6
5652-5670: 12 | 6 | 2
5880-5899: 10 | 5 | 2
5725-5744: 10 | 2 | 5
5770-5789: 15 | 5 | 3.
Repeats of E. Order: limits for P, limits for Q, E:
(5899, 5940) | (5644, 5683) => 52.7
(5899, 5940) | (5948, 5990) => 53.7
